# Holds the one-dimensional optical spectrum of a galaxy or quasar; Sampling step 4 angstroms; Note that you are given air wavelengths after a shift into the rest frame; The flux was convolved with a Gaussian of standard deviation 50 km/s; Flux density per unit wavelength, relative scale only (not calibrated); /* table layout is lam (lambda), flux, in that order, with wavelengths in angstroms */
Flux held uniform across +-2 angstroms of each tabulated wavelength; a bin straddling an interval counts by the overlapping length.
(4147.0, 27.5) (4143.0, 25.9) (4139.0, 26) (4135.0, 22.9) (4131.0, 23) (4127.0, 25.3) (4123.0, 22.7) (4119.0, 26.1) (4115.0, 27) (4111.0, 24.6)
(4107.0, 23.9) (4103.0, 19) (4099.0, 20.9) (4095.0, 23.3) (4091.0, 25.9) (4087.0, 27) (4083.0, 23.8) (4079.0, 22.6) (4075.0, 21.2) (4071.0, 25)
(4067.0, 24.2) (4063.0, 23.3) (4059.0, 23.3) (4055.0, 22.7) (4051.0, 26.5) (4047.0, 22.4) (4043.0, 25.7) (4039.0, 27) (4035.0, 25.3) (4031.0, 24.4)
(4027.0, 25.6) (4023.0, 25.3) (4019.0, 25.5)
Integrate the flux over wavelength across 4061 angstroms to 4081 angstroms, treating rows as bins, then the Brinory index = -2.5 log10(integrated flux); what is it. -6.7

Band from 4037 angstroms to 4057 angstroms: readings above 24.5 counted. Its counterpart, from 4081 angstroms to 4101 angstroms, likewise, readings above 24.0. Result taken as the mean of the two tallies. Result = 2.5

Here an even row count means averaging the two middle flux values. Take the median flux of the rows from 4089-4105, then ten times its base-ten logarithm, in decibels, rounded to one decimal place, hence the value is 13.4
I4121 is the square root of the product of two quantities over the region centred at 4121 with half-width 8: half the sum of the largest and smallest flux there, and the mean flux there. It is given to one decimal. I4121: 25.1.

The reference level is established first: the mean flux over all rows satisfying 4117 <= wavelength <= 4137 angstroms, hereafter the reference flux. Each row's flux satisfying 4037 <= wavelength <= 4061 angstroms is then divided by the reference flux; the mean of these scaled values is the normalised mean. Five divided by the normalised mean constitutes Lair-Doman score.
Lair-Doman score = 4.88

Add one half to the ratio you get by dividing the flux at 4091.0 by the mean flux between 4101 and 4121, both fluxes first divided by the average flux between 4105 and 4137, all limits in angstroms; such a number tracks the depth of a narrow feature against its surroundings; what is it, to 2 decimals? 1.57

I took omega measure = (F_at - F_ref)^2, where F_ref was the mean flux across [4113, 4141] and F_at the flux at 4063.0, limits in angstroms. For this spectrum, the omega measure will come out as 2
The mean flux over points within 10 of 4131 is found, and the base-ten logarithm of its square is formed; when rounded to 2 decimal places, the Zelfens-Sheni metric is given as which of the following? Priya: 2.76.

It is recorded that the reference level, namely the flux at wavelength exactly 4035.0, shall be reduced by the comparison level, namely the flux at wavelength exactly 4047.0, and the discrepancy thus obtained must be 2.9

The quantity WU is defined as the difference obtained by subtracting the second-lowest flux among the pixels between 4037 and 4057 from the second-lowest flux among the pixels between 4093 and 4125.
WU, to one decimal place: -1.8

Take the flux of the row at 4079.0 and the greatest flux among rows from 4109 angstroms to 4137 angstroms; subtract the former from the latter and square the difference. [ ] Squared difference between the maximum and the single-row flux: 19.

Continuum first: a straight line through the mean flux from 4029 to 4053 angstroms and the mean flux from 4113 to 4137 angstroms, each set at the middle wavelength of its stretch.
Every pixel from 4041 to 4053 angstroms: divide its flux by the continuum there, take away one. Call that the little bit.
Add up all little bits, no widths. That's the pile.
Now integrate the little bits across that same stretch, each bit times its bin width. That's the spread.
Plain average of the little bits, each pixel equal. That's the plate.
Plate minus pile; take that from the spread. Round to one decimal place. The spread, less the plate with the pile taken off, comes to -0.2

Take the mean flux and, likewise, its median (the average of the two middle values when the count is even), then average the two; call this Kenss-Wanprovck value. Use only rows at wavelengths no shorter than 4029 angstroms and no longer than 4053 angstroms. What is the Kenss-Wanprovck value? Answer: 25.4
